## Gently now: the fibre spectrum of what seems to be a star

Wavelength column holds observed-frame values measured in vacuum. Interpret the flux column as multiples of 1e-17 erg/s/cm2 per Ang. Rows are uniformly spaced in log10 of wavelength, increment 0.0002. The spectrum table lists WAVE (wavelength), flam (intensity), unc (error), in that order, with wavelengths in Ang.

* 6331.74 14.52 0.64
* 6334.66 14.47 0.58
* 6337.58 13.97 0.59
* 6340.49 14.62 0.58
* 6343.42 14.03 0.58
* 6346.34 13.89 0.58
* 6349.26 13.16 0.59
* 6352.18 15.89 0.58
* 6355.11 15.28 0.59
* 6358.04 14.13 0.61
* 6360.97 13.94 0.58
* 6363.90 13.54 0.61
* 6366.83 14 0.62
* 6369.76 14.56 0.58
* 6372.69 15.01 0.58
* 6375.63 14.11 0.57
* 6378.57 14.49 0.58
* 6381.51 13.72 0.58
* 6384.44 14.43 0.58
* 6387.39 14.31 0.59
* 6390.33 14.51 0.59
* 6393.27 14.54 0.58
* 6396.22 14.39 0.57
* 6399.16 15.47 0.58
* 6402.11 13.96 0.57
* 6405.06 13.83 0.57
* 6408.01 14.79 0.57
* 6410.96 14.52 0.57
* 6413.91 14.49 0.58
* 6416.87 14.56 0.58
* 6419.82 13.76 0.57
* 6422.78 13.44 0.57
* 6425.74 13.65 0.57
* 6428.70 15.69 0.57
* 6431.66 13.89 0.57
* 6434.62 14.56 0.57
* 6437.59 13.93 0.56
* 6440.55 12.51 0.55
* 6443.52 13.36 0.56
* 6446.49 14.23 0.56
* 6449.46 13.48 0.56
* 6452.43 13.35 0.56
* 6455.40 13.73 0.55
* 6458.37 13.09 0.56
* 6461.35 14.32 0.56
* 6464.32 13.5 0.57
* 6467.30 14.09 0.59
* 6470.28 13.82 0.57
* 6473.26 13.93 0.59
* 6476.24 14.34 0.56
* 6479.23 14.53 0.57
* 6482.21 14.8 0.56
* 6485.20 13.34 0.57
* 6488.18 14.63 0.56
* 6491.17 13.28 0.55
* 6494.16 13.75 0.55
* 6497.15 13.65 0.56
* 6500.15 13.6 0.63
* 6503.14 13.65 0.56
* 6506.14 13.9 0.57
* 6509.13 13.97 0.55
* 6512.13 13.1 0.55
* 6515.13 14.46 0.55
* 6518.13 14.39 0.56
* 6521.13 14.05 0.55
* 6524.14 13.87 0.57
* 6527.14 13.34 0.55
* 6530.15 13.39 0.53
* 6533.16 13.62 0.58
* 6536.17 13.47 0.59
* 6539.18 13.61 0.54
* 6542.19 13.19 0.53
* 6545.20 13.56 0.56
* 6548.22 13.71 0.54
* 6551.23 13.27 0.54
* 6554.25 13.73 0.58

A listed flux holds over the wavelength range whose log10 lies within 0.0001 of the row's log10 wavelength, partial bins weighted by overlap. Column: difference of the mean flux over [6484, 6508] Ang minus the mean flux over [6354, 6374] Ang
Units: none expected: -0.6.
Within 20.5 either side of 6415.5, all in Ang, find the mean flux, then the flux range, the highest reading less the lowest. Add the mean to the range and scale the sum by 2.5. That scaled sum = 41.5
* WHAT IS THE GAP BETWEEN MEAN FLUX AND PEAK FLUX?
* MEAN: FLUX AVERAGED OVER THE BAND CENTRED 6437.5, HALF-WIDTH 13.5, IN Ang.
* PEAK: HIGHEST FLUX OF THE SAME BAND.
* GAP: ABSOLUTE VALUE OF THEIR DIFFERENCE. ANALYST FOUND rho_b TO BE 1.8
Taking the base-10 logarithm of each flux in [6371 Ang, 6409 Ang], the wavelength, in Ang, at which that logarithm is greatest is 6399.16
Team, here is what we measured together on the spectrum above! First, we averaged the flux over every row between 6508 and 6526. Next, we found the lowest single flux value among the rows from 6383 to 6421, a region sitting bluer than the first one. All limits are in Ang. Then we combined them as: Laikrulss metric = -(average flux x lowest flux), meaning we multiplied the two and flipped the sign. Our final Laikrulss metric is -192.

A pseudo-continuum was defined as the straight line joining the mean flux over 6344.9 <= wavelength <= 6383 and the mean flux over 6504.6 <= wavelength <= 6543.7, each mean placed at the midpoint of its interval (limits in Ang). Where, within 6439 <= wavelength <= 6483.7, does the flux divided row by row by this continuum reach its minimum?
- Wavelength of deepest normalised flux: 6440.55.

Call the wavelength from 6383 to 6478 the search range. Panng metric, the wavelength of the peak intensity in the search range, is 6428.70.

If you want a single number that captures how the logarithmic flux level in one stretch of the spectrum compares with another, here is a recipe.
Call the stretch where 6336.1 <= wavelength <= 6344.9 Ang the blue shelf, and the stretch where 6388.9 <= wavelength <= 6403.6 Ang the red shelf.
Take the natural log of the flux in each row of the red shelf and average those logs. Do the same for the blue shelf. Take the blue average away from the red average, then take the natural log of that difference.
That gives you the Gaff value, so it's -3.7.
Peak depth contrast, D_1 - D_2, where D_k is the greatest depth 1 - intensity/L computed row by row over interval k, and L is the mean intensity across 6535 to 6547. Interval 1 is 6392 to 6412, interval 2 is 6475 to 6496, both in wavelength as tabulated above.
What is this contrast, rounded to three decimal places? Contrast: -0.041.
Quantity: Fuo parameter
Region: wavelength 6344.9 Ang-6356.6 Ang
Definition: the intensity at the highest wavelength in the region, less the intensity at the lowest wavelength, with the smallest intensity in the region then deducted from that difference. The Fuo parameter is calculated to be -11.8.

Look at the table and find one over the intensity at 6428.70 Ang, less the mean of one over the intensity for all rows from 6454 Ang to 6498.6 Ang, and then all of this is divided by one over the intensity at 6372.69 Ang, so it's -0.12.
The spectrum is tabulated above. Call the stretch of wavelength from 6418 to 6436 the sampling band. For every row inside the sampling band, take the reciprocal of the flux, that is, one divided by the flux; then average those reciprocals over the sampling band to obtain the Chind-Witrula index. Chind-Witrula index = 0.0708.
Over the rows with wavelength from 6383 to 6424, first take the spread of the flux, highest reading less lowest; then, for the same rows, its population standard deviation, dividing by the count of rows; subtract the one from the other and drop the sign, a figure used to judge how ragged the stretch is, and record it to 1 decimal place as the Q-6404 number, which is 1.6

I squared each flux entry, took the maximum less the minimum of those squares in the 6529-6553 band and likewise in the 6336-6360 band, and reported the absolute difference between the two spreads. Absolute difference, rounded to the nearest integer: 65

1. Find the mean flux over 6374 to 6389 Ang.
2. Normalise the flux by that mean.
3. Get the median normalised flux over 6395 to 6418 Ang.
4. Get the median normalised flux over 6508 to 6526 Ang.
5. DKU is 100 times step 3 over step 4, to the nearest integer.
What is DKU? 104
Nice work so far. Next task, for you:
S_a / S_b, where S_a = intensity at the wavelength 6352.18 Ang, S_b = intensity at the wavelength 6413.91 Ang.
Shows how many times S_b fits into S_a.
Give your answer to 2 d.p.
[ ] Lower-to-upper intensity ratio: 1.10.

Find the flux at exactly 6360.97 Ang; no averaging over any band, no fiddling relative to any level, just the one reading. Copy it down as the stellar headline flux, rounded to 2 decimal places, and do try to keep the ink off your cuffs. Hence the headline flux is 13.94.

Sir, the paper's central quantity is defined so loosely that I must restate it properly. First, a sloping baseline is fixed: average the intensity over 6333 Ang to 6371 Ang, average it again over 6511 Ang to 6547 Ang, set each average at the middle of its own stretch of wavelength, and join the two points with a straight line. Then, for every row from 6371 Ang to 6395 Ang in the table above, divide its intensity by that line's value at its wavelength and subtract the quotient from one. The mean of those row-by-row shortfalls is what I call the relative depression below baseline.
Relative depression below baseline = -0.016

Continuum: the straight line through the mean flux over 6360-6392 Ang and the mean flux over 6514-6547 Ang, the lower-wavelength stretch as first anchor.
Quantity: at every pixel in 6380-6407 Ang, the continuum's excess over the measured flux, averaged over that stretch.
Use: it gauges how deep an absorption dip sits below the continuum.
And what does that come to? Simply -0.17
